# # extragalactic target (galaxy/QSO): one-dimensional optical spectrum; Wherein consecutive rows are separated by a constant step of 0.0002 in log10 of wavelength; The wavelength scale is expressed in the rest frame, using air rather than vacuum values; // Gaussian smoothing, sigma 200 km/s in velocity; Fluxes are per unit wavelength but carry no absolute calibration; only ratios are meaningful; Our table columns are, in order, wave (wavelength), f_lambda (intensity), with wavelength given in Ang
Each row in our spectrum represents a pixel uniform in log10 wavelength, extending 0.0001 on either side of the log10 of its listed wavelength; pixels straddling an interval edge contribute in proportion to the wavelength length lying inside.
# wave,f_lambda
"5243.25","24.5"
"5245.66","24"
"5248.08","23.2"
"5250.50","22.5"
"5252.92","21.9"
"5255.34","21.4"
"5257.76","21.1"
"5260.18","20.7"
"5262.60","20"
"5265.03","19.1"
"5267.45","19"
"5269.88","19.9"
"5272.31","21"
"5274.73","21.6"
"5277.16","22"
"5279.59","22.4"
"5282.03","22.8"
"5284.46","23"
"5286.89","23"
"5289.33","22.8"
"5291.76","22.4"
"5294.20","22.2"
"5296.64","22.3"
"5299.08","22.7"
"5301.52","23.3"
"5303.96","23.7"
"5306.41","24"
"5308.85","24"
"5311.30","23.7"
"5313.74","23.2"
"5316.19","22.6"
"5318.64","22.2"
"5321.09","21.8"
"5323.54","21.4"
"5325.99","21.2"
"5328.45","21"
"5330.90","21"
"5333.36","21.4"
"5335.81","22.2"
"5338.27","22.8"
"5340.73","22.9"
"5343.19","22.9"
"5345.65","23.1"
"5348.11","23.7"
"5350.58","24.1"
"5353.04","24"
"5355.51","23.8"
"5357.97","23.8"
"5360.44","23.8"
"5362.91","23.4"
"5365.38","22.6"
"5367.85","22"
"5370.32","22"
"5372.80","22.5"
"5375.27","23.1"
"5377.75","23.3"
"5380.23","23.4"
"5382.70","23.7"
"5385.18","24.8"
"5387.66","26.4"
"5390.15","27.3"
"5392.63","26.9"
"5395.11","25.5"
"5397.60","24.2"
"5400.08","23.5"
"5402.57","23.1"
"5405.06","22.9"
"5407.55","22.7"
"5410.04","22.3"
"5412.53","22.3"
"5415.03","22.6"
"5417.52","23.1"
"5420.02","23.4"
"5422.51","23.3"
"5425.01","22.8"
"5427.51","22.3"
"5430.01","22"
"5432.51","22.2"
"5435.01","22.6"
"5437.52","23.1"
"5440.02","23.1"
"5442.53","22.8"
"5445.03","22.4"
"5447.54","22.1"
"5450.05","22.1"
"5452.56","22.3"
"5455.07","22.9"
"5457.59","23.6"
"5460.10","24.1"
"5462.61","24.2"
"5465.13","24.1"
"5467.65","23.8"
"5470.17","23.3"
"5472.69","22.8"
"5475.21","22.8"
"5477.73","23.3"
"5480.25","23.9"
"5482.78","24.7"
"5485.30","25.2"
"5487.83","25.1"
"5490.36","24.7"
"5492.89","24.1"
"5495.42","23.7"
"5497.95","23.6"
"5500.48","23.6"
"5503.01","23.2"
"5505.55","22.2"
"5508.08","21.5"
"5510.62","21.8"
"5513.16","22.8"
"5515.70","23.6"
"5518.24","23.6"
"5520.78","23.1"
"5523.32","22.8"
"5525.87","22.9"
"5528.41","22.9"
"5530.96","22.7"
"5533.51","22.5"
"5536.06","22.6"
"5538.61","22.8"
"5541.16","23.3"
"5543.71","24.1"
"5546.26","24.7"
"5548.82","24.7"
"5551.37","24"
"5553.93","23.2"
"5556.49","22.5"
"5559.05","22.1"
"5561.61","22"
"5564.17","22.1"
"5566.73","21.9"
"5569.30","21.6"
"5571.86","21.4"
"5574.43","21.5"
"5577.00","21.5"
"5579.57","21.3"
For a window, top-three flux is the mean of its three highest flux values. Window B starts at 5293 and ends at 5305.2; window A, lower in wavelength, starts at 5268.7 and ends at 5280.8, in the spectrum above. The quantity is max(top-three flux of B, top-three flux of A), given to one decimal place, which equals 23.2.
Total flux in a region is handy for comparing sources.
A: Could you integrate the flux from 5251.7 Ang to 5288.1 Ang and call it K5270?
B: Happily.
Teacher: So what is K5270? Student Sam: 774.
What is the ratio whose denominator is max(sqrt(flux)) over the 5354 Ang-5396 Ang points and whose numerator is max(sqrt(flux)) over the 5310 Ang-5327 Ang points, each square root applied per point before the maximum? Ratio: 0.93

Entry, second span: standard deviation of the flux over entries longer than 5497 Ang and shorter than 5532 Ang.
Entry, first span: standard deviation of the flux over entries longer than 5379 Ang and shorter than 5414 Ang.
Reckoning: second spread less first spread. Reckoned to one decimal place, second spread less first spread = -1.0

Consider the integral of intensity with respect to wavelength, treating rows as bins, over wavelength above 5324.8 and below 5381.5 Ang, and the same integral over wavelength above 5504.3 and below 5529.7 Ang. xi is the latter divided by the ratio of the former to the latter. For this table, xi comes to 258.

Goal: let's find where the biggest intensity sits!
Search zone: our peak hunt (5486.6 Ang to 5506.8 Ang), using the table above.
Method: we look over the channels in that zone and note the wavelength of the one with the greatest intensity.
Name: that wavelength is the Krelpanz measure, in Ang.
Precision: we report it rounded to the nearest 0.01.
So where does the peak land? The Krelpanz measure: 5487.83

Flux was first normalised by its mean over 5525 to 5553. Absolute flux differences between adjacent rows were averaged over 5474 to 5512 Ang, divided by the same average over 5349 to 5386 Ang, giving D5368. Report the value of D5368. 1.31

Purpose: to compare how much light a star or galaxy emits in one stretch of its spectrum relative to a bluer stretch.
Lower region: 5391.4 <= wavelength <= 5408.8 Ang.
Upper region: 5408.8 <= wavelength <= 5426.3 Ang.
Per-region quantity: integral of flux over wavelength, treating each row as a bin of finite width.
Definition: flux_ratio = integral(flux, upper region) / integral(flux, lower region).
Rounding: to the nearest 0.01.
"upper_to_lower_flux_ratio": 0.95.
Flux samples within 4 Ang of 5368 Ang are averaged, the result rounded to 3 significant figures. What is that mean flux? 22.2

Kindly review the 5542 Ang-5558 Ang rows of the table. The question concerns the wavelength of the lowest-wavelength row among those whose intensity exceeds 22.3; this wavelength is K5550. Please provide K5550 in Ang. 5543.71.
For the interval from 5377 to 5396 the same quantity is 5377.75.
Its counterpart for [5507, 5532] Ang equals 5513.16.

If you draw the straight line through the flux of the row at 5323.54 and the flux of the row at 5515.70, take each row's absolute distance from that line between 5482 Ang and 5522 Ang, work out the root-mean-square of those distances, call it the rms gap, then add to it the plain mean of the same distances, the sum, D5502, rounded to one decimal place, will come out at 2.1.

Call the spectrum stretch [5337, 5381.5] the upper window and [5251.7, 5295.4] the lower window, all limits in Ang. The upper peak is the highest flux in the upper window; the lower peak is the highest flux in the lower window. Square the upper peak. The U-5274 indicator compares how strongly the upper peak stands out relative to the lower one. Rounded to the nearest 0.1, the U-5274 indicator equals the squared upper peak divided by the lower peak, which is 25.3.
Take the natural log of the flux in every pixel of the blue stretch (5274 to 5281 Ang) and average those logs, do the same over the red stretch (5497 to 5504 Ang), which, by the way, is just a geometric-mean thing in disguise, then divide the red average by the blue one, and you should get 1.02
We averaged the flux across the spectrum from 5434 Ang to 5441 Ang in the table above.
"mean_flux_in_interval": 22.9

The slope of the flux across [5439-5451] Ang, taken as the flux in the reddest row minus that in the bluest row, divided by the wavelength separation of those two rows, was -0.10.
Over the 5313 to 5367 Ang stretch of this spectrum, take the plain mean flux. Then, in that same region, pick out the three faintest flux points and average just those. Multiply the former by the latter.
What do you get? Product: 478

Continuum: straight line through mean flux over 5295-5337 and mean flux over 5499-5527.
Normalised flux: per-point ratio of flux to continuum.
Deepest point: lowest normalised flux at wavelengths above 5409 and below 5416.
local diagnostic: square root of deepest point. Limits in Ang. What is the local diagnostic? 0.99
